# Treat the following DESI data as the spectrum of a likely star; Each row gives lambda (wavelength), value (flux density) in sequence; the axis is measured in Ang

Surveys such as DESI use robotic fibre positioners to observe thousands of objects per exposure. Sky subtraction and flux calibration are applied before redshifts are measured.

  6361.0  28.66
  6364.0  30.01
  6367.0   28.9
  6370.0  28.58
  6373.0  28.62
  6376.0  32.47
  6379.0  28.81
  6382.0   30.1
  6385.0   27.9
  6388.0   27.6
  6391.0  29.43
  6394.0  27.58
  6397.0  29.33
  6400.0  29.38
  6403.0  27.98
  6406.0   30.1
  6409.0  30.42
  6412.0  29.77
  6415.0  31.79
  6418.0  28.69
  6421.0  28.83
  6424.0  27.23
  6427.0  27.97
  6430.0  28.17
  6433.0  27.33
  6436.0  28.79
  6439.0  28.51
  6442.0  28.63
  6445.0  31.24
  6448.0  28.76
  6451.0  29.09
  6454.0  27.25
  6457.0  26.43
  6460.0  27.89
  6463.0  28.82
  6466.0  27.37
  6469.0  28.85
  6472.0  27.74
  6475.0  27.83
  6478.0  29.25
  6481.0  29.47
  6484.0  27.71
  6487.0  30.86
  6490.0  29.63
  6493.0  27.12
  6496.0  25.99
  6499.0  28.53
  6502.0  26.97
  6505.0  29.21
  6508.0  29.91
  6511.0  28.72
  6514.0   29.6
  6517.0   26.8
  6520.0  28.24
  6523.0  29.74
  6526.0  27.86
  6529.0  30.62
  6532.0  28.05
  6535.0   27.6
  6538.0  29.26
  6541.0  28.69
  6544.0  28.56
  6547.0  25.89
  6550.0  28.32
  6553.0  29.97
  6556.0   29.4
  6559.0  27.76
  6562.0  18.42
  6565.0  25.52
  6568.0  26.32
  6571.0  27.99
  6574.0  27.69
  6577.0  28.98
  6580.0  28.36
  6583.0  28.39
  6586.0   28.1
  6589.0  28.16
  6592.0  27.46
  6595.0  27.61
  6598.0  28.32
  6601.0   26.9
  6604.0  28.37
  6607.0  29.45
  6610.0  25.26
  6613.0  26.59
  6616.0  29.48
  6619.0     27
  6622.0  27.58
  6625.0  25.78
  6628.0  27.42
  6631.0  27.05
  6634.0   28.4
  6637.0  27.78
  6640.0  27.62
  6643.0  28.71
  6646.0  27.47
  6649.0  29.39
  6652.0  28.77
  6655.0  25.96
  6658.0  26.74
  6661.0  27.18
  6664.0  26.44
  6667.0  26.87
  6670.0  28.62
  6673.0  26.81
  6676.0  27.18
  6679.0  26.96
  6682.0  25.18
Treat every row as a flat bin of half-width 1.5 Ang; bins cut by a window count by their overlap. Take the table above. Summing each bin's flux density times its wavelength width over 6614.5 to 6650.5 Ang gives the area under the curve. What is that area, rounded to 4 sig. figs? 1001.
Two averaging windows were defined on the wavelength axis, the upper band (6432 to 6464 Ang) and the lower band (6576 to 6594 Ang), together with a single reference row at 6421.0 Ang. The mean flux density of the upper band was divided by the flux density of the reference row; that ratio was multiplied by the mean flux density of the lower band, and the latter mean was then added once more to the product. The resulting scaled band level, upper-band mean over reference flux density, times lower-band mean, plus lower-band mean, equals 56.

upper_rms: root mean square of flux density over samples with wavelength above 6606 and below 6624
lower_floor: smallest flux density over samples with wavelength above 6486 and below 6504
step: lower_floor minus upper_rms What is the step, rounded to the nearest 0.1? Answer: -1.6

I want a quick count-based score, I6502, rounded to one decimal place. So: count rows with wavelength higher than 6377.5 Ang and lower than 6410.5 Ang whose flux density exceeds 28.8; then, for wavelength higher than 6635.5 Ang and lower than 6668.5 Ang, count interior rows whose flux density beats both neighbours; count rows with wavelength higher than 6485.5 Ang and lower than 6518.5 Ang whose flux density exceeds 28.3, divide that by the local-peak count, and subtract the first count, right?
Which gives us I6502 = -4.7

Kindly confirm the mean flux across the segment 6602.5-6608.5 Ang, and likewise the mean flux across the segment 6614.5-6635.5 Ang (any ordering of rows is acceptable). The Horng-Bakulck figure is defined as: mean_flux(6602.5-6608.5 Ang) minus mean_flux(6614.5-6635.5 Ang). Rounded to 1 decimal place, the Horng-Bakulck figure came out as 1.4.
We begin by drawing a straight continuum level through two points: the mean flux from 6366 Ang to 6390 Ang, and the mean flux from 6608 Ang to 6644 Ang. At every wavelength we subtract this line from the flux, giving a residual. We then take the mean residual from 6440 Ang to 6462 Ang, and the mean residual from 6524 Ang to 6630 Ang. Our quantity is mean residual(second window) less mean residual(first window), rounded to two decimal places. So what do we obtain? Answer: 0.04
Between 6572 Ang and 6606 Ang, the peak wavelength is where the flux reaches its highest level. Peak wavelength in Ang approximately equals 6577.0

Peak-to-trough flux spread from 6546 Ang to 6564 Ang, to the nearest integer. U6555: 12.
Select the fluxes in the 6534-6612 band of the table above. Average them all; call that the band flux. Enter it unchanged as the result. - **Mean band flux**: 27.6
